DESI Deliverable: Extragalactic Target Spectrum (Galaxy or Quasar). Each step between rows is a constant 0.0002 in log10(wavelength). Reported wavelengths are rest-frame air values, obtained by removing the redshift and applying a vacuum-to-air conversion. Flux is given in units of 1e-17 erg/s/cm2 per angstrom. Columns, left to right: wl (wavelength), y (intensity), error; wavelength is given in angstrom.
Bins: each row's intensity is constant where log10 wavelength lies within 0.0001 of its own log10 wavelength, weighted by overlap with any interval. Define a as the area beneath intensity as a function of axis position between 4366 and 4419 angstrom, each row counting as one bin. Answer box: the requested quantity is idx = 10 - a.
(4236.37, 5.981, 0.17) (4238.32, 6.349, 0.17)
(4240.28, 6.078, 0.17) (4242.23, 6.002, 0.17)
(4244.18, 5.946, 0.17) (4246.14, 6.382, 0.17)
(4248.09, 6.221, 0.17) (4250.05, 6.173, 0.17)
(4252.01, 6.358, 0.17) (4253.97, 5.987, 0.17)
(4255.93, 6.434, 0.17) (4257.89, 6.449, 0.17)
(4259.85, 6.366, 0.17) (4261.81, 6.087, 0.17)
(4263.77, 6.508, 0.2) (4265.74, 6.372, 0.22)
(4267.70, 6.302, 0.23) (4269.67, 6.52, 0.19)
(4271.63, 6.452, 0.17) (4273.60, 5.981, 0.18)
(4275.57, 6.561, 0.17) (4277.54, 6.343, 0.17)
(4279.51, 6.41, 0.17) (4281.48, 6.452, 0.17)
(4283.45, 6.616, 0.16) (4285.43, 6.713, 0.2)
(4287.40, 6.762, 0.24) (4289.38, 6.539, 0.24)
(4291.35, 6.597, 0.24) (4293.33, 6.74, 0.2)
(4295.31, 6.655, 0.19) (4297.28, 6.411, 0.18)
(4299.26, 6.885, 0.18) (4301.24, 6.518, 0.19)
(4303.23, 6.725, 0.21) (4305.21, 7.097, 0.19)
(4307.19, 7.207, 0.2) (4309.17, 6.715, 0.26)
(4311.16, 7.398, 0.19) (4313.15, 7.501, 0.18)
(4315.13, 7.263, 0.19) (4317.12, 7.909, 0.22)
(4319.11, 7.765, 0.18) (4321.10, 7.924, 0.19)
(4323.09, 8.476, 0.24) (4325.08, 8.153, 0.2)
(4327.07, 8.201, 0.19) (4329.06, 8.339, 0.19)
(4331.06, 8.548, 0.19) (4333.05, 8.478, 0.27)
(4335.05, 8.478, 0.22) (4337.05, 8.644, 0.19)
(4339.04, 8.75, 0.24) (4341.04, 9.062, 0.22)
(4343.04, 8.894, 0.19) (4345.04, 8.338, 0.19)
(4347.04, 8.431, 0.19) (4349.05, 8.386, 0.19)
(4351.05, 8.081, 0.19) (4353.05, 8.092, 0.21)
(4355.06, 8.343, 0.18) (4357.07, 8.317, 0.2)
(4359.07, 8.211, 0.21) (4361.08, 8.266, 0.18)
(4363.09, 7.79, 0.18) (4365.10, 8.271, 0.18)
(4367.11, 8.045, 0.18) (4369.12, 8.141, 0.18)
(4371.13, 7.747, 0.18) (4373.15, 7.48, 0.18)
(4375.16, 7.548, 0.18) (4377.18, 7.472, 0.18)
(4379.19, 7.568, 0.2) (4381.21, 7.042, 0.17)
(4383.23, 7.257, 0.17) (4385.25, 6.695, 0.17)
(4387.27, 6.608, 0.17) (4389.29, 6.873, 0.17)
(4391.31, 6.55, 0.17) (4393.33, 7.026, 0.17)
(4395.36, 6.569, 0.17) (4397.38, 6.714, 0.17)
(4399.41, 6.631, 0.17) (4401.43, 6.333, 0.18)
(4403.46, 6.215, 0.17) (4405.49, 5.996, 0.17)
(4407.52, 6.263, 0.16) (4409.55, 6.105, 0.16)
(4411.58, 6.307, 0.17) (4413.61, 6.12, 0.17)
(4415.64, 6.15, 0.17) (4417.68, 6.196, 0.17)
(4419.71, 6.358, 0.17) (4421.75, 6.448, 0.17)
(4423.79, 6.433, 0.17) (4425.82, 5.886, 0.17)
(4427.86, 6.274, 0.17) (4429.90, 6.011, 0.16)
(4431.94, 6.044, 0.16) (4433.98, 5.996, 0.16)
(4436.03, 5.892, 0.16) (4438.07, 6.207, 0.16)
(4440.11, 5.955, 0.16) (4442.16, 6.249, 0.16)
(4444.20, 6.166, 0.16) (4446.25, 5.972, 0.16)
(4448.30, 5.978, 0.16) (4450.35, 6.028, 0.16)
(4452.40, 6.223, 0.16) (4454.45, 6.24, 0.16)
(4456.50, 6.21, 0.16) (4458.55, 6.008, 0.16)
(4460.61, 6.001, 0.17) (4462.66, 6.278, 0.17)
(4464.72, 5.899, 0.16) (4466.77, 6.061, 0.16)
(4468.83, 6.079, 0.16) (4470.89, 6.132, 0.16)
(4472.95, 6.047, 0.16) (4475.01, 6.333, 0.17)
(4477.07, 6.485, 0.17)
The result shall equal -352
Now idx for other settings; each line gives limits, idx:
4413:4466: -315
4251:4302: -320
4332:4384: -412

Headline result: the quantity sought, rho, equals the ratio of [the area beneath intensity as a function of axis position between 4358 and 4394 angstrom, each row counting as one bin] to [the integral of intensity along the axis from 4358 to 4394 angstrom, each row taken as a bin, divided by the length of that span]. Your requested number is 36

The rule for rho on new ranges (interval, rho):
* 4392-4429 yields 37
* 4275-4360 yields 85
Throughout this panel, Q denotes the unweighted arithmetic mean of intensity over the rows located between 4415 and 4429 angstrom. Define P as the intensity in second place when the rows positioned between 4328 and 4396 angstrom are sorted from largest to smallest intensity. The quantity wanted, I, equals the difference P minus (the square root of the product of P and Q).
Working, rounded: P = 8.894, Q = 6.2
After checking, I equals 1.4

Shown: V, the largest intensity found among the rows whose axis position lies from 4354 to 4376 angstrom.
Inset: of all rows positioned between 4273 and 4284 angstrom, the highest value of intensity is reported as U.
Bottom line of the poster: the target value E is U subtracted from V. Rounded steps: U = 6.616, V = 8.343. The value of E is 1.7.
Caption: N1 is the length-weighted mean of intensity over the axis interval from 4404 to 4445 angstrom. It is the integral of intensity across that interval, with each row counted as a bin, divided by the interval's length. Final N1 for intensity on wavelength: 6.2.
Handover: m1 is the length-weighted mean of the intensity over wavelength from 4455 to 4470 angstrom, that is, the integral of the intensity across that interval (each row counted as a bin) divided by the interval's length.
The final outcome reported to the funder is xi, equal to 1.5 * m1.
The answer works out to 9.1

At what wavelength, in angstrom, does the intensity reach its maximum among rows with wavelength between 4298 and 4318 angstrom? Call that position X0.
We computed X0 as 4317.12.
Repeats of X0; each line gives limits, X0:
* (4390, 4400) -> 4393.33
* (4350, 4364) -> 4355.06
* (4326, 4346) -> 4341.04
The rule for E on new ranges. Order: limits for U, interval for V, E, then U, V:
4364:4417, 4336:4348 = 0.8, 8.271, 9.062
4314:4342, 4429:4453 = -2.8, 9.062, 6.249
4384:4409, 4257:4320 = 0.9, 7.026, 7.909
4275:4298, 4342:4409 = 2.1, 6.762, 8.894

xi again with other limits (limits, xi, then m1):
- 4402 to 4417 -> 9.3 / 6.2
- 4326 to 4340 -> 12.7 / 8.5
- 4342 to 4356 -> 12.5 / 8.4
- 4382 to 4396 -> 10.2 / 6.8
